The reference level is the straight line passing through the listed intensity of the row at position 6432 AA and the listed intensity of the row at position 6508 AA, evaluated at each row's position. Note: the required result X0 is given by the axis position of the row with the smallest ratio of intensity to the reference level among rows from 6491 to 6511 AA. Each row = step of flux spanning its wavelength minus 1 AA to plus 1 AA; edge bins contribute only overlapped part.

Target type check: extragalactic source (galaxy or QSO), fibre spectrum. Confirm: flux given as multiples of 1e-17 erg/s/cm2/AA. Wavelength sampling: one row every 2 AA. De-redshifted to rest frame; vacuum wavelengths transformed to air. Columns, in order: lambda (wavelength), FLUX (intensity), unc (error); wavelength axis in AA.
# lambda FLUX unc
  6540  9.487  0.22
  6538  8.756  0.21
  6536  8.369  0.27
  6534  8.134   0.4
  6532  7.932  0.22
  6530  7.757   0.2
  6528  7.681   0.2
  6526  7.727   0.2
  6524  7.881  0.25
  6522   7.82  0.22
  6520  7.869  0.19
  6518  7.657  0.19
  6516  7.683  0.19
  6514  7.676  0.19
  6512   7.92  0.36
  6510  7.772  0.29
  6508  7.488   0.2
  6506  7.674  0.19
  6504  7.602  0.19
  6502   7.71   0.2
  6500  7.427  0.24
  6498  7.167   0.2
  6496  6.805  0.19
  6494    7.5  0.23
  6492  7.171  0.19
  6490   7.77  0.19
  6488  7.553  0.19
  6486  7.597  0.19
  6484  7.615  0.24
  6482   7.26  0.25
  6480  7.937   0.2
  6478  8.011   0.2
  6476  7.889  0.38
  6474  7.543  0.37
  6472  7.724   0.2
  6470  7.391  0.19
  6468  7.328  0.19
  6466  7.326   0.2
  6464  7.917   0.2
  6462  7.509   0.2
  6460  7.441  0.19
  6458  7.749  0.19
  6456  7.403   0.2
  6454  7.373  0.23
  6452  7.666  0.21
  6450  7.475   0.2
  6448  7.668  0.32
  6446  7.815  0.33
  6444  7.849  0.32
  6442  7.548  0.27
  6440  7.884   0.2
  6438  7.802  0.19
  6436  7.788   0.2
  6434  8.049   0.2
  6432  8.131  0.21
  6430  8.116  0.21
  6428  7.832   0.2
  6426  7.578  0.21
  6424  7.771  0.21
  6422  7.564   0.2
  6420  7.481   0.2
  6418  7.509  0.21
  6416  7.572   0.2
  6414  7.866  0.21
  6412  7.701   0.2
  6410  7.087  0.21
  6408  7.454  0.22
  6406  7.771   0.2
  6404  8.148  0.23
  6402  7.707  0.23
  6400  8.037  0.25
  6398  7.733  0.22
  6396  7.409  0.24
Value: 6496 AA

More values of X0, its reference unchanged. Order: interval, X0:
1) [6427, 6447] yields 6442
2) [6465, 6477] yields 6466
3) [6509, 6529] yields 6514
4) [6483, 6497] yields 6496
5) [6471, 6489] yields 6482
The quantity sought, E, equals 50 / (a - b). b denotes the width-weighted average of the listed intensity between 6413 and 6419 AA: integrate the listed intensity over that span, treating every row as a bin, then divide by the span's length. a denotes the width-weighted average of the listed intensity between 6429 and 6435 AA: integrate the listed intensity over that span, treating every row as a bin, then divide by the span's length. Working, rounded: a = 8.10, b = 7.649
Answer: 111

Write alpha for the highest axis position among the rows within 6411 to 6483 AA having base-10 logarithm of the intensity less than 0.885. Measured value 6482 AA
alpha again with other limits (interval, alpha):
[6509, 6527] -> 6518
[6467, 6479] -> 6474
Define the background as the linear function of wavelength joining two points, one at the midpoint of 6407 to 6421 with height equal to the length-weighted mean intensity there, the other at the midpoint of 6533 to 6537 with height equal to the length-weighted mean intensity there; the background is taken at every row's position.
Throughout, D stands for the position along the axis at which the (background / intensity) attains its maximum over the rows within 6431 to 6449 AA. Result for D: 6442 AA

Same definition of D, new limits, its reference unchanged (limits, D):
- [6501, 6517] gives 6508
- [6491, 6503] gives 6496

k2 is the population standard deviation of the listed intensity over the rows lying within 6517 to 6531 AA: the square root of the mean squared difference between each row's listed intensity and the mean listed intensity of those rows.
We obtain 0.082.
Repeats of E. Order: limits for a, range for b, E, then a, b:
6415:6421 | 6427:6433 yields -99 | 7.52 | 8.026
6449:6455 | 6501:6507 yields -318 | 7.50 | 7.662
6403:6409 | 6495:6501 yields 76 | 7.79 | 7.133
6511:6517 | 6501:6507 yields 512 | 7.76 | 7.662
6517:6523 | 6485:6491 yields 352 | 7.78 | 7.640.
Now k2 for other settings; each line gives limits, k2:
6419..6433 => 0.244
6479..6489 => 0.215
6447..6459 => 0.145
